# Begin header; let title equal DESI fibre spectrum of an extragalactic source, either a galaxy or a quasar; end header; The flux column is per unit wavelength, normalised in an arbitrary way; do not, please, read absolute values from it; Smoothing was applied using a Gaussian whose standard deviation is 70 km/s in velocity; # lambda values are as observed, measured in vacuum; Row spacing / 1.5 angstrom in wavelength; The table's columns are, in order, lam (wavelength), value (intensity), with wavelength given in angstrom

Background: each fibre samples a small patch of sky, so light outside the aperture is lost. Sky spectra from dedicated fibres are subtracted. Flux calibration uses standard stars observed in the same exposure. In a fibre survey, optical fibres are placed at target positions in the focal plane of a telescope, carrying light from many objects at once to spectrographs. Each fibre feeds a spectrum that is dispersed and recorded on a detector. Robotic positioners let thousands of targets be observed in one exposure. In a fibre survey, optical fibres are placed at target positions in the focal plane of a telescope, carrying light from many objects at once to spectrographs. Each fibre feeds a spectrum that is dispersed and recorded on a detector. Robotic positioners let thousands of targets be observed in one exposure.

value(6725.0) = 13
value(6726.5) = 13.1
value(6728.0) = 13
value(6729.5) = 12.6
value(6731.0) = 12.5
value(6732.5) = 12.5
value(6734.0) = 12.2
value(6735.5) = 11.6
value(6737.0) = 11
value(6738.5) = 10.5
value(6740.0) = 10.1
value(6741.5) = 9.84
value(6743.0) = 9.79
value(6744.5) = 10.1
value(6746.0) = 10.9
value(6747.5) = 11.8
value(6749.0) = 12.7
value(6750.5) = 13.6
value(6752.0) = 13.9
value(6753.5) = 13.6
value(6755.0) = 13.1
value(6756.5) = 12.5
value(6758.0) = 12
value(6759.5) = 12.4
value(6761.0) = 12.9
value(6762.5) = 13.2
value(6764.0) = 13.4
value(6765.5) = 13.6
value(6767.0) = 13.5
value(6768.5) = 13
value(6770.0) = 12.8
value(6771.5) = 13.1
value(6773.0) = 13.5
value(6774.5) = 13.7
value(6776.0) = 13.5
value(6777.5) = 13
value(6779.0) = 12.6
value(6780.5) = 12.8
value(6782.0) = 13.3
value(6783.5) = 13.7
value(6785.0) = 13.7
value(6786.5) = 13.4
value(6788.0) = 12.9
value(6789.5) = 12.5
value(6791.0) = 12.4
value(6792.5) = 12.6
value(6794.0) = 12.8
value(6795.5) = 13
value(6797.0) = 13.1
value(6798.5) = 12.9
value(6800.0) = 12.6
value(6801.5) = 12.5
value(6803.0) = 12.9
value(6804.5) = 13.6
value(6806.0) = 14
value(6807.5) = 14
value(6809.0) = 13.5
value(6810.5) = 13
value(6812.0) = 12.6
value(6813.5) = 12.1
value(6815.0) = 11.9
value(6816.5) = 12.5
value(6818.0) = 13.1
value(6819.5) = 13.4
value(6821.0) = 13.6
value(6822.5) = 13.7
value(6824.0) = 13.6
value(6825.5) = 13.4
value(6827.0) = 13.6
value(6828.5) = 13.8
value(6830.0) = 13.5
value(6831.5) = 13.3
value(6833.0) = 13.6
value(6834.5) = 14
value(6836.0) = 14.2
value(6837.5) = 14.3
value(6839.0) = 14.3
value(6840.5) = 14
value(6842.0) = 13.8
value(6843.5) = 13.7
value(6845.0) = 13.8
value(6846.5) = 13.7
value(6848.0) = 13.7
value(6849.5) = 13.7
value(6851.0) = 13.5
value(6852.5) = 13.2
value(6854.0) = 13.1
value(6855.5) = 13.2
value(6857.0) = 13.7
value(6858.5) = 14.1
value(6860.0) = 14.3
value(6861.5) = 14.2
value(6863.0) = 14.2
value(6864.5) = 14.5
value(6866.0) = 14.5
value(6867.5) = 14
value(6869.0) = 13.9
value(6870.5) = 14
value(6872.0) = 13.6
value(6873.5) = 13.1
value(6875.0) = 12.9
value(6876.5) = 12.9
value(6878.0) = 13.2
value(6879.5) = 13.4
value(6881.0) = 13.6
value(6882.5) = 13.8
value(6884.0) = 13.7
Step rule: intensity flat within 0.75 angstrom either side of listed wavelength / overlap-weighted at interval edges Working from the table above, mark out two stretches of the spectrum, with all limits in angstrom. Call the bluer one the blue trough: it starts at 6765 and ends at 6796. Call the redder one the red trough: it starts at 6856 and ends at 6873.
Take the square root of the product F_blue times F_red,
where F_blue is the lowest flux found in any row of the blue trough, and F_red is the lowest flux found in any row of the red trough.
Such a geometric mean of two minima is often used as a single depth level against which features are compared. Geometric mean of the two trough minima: 13.0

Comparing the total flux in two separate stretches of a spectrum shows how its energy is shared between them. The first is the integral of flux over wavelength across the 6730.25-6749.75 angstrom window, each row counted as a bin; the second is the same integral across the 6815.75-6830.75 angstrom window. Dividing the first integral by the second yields 1.1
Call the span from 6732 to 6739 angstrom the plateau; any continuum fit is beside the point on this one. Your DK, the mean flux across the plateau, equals 11.6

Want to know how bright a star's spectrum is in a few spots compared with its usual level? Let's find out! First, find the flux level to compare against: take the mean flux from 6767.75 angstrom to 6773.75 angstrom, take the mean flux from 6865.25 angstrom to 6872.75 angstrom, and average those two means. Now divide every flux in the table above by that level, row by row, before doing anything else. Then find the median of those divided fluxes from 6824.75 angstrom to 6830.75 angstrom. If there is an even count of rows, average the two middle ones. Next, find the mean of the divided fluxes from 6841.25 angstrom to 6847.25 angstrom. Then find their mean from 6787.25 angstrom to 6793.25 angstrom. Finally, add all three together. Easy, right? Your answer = 2.94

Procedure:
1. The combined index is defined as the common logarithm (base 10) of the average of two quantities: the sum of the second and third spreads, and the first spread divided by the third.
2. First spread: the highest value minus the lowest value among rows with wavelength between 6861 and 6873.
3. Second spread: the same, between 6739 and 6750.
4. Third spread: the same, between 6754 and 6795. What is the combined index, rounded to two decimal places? 0.41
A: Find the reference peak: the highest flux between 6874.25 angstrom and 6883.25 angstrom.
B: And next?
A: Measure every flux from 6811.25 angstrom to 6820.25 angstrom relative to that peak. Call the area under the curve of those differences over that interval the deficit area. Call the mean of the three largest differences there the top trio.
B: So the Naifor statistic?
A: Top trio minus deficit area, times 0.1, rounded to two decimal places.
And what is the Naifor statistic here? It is 1.00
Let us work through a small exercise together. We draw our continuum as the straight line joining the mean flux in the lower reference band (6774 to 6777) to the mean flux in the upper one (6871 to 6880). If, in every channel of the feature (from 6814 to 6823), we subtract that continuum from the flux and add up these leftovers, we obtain -2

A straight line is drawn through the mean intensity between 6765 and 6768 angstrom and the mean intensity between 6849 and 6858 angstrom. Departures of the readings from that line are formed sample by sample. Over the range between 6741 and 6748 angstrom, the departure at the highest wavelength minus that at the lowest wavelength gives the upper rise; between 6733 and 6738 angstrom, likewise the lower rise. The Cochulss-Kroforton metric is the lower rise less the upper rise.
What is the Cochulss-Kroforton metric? -3.2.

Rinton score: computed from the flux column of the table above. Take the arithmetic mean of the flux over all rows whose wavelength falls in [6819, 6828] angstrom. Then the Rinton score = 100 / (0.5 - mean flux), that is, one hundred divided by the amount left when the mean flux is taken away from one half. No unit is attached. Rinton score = -7.66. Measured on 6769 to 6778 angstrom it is -7.83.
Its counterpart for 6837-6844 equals -7.40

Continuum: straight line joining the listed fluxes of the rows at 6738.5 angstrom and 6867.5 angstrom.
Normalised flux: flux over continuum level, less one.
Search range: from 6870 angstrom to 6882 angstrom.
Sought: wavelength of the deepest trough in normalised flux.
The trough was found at 6876.5 angstrom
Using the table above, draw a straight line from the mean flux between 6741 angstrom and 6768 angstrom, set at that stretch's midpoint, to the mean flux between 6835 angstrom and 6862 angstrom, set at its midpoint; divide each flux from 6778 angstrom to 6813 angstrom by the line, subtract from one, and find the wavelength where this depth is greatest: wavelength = 6812.0 angstrom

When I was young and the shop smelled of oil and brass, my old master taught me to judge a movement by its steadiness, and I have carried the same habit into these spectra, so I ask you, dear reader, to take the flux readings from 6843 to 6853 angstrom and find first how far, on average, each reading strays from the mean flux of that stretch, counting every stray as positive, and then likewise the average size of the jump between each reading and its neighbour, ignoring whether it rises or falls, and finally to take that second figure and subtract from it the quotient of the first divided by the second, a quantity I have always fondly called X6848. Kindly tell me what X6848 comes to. -1.18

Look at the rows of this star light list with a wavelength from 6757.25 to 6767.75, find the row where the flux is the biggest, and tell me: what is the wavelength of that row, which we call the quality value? 6765.5 angstrom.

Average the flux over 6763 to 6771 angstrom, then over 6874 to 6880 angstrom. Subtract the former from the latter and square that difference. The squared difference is 0.03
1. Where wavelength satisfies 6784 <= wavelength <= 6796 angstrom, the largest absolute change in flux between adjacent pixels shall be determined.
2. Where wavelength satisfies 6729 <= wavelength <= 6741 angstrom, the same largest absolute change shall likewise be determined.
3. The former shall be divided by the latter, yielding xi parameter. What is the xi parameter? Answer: 0.83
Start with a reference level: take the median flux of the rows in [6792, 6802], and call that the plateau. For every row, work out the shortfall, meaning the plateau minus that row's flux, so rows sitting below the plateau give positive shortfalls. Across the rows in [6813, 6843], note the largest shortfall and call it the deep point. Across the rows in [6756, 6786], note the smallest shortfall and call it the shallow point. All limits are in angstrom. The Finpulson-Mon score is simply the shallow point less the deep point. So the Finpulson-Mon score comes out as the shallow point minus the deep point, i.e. -1.8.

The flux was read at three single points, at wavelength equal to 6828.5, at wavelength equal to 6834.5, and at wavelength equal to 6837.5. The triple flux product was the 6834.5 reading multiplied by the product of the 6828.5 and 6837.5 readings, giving 2763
